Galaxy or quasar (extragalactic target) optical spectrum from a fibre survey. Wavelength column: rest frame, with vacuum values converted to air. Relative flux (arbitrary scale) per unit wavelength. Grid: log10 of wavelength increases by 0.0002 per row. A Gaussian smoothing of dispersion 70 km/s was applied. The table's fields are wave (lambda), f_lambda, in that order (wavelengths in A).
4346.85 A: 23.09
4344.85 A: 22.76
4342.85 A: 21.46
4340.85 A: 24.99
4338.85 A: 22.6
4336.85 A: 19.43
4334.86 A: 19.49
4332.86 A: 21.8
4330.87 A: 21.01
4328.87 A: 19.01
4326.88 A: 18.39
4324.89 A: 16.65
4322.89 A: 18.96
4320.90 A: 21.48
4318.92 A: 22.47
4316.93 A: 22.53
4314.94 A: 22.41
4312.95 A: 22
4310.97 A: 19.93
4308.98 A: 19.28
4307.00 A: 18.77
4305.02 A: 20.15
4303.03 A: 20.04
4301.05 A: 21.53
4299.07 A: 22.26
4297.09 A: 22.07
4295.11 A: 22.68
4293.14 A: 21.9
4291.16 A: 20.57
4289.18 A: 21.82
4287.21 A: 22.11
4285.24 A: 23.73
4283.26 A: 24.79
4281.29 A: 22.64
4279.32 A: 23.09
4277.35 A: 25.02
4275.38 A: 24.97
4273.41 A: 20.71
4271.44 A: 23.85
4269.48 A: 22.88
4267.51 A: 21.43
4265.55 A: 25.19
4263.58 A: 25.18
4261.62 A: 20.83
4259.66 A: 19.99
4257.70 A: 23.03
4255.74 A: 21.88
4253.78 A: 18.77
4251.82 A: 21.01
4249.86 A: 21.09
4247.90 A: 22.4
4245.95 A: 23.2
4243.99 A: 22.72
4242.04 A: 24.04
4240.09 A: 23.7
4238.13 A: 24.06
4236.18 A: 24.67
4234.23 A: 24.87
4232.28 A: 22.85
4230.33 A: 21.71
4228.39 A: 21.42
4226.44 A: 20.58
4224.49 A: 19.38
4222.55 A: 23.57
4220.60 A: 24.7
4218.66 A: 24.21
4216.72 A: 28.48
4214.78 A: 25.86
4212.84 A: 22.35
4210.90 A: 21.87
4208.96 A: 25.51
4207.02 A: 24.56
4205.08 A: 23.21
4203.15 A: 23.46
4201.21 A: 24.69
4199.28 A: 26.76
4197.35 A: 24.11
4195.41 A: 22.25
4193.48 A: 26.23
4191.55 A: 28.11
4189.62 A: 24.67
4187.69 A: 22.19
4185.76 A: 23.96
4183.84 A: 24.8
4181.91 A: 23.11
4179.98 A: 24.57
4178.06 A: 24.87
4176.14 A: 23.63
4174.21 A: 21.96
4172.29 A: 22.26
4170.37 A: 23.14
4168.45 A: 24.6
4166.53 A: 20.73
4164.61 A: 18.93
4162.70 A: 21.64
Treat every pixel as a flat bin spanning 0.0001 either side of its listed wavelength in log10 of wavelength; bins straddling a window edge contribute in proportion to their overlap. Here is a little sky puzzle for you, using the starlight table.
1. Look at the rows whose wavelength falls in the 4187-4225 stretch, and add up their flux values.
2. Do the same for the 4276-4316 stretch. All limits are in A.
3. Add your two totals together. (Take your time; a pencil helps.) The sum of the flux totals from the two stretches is 923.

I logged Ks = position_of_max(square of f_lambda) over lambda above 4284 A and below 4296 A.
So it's 4285.24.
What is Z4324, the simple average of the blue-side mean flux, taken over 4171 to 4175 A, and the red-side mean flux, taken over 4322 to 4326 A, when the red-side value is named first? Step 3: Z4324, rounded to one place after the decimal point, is 20.0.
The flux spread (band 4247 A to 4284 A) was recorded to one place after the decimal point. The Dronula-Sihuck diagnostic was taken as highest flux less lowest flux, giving 6.4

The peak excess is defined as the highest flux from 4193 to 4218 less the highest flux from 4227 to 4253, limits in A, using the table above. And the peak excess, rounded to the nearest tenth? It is 3.6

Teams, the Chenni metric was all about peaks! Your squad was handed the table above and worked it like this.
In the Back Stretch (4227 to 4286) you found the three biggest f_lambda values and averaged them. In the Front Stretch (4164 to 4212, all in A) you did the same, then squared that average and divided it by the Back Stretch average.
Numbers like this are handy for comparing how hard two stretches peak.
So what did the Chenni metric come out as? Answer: 29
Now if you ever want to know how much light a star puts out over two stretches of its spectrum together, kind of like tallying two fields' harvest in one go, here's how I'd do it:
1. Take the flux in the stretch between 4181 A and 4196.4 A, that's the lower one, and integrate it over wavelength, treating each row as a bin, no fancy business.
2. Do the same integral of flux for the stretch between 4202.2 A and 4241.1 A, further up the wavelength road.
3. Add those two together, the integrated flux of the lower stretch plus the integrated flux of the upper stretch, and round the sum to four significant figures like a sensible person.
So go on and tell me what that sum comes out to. 1292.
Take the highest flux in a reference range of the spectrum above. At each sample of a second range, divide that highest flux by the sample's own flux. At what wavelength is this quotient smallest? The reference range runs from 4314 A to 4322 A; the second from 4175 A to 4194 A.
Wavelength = 4191.55 A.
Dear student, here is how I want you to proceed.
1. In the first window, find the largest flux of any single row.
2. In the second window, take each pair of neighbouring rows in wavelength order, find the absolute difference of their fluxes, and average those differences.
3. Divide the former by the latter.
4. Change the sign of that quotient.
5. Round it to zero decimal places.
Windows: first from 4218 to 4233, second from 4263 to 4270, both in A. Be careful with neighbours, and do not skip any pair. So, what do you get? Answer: -14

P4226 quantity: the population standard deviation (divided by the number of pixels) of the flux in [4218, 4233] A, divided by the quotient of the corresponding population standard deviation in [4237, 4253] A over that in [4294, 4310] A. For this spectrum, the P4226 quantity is 2.1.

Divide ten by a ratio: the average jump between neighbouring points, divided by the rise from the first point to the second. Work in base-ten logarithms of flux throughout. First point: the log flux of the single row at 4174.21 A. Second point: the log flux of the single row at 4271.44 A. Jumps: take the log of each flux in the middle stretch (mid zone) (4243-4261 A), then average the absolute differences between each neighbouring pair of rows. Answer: 11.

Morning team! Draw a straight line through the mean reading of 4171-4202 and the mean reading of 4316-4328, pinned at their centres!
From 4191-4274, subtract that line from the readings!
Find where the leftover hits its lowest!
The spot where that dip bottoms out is 4224.49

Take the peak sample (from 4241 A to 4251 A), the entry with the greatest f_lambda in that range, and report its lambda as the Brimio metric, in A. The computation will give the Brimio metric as 4242.04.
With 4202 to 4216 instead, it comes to 4214.78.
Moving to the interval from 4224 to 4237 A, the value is 4234.23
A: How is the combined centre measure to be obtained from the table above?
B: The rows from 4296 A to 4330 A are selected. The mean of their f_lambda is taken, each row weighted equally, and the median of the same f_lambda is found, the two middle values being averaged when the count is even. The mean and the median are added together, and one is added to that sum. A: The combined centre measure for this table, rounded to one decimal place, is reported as 41.6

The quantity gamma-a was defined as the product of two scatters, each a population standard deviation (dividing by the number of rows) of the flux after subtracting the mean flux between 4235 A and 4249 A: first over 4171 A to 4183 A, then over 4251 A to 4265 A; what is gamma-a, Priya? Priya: 2.1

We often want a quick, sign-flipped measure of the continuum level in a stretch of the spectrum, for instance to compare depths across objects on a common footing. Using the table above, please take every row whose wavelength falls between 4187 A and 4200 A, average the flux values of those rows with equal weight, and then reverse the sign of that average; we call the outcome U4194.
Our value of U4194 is -24.9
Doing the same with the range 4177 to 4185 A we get -24.3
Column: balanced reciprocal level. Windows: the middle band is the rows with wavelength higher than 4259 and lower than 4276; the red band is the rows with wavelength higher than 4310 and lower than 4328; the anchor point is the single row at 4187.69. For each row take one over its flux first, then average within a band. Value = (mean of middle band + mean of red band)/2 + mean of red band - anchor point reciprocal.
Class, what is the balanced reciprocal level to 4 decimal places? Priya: 0.0509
